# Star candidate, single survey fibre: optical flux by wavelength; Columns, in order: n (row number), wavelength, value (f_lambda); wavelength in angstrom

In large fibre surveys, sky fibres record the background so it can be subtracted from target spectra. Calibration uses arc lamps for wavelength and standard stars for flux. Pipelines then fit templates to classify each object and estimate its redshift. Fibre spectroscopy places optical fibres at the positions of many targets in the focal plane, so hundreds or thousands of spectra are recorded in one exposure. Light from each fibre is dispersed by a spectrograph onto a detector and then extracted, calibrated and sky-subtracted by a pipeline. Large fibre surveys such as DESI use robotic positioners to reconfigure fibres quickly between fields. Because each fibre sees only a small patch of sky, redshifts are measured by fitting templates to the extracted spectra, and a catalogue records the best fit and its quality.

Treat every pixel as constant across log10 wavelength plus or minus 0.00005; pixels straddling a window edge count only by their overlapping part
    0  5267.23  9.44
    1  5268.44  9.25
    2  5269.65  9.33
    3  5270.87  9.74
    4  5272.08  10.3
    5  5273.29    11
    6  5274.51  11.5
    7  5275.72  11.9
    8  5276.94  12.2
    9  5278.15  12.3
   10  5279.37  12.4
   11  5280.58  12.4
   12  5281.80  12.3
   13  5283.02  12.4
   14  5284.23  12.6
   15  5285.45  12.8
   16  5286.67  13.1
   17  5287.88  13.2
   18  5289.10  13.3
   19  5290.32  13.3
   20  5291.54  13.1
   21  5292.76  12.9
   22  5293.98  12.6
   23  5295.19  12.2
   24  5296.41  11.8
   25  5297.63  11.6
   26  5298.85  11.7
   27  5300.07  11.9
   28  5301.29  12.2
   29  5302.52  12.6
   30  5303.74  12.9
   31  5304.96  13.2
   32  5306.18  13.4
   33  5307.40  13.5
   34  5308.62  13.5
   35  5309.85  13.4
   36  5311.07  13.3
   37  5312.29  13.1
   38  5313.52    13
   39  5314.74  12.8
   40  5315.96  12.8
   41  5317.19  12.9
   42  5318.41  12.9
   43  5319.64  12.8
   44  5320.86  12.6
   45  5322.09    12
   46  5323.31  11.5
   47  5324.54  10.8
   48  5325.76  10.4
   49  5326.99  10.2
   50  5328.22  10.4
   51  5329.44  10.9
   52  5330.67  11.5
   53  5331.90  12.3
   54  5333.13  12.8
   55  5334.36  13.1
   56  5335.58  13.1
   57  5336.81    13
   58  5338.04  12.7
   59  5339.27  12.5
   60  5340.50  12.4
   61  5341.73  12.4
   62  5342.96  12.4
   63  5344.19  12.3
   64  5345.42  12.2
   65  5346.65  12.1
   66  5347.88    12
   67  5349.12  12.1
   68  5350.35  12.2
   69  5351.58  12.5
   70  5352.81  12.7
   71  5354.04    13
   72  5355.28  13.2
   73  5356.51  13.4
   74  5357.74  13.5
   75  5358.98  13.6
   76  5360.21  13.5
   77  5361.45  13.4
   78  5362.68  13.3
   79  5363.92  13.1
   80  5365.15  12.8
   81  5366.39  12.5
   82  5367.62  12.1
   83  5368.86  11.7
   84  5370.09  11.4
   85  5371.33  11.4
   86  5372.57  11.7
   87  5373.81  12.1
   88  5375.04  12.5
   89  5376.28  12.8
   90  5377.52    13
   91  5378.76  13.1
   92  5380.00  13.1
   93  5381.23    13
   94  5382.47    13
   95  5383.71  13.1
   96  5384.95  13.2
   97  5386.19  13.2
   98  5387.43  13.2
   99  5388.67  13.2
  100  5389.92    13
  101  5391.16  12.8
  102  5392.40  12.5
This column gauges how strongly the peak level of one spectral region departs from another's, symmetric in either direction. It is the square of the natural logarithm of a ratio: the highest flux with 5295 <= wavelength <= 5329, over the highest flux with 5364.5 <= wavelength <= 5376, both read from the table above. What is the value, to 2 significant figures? 0.0028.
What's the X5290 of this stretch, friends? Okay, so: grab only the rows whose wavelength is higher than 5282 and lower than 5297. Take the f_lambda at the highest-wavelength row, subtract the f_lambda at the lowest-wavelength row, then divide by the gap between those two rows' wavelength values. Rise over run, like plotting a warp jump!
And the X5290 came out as -0.045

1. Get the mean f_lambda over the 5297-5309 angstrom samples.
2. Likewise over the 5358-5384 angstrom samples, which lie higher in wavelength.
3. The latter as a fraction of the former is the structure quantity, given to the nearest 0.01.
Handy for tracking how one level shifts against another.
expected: 1.00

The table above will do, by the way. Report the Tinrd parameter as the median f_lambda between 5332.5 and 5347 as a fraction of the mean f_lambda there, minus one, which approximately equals -0.011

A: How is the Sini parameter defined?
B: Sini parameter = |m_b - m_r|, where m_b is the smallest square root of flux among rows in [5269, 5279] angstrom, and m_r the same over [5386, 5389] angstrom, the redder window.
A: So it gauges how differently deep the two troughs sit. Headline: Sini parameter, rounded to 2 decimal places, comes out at 0.58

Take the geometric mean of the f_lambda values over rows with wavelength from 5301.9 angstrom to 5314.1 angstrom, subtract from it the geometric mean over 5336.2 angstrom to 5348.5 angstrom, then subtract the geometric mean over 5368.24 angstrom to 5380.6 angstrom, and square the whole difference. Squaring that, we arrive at 132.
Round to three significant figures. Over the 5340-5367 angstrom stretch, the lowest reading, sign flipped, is -12.0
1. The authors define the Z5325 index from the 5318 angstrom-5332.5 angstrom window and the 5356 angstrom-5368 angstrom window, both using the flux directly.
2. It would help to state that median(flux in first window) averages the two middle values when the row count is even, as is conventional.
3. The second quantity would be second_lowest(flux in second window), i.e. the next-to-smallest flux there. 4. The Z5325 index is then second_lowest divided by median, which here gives 1.09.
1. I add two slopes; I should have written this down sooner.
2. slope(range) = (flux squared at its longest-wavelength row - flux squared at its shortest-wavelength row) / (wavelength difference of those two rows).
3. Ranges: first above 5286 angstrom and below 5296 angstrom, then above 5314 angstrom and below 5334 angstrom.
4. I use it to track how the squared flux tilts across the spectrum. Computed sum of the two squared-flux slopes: -3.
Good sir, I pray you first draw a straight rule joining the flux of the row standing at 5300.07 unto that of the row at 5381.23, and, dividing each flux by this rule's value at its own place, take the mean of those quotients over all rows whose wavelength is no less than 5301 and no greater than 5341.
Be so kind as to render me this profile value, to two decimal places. 1.02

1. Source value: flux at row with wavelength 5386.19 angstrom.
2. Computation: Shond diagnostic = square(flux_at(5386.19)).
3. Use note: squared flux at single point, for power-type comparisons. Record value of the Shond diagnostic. 174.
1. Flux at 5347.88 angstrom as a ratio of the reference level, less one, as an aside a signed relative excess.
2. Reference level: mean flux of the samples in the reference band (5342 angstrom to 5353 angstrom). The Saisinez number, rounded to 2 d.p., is -0.02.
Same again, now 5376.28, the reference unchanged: 0.04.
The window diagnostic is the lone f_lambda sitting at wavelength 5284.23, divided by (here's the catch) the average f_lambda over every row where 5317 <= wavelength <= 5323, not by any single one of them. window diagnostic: 1.00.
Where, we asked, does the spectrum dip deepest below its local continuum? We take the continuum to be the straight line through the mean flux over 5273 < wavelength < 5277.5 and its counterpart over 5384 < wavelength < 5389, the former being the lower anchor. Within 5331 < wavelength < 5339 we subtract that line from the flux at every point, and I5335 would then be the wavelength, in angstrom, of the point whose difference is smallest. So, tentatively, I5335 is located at 5331.90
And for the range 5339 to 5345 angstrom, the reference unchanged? 5344.19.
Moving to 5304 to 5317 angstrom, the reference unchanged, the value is 5315.96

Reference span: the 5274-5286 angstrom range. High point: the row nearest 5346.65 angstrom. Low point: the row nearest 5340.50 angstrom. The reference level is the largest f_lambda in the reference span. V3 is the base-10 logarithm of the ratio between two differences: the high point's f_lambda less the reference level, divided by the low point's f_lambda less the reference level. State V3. 0.24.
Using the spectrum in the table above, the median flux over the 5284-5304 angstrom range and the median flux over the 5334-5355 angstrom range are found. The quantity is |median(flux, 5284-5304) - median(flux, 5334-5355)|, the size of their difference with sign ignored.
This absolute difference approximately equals 0.20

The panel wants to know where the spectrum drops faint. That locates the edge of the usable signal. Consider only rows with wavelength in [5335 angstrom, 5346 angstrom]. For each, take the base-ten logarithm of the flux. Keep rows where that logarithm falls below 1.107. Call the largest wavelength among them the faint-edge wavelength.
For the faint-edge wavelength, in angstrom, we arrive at 5345.42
